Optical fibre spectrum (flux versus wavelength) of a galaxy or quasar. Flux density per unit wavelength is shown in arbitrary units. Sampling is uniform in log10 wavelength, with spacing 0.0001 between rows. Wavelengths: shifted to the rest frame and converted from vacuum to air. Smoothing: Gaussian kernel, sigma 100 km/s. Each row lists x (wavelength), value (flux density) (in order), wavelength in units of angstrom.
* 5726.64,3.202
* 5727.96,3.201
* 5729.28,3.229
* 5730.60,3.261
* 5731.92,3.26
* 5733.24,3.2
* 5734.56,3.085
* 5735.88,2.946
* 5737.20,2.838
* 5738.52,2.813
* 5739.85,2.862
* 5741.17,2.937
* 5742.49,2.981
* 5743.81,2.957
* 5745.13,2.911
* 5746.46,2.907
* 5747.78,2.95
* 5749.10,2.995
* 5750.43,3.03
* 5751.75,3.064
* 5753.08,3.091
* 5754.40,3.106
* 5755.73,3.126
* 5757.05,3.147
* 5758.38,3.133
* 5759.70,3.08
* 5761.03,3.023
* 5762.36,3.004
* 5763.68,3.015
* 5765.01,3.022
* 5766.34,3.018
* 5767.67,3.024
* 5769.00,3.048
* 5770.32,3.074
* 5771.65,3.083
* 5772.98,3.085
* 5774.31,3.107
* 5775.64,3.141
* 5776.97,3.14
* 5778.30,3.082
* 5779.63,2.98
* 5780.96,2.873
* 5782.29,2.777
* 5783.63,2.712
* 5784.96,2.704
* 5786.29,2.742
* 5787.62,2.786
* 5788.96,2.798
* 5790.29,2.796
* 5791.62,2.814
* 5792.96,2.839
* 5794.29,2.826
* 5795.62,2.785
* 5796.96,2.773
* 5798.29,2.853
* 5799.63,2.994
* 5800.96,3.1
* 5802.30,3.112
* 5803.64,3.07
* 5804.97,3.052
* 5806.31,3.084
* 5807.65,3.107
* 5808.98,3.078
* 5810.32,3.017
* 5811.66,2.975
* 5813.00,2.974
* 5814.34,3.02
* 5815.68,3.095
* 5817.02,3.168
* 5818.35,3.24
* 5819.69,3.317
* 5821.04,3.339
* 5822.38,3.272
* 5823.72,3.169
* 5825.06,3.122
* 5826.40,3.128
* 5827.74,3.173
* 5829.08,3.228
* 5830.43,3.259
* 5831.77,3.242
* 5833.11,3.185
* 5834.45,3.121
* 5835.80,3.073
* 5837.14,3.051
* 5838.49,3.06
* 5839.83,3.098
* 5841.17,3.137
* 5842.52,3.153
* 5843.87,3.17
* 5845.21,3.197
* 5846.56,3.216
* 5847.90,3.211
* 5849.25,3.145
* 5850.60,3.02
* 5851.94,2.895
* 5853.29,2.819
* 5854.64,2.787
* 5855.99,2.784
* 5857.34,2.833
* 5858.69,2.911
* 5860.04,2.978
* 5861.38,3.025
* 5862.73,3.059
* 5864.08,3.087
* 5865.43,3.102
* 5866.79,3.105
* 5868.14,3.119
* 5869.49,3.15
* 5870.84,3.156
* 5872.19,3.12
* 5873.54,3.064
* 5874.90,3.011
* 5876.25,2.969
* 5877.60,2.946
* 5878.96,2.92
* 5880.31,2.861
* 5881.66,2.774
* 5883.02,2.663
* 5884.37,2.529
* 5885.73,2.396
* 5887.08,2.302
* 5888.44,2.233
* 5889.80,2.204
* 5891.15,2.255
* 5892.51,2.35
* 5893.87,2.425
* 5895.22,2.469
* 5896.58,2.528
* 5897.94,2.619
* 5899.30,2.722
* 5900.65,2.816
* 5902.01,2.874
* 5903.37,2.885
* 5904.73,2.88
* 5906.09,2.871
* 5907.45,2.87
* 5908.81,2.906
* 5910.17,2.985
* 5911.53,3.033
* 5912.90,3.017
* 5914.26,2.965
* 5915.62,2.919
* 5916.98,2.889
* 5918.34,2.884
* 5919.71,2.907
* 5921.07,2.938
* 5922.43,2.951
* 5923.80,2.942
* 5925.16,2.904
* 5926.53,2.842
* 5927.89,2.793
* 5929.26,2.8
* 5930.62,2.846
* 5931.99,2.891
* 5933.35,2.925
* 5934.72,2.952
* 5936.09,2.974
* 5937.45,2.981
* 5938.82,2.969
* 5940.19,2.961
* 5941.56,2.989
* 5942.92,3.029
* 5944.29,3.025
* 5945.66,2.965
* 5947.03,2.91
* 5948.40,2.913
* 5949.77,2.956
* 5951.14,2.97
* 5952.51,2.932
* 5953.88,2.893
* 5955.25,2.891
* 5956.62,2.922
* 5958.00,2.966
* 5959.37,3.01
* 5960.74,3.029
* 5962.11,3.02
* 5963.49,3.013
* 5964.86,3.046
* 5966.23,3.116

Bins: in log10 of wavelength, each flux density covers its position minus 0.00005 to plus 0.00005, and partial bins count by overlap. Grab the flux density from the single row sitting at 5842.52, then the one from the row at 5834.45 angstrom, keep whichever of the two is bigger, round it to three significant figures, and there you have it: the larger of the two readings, 3.15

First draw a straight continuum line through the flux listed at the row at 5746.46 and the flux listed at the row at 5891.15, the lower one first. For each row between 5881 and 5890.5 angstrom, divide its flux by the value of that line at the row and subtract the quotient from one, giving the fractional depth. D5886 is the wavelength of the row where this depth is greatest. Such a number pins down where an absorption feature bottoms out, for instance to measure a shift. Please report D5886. 5889.80 angstrom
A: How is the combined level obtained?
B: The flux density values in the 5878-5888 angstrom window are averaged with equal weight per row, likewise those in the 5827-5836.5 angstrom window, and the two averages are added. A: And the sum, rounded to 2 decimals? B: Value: 5.82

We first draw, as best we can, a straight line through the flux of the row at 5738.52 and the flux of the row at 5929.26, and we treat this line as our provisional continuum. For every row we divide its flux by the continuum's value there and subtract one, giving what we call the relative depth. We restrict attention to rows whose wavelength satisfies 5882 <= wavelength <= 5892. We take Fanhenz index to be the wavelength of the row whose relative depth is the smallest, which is 5889.80 angstrom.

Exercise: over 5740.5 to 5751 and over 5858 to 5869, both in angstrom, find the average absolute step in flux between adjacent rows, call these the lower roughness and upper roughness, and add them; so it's 0.064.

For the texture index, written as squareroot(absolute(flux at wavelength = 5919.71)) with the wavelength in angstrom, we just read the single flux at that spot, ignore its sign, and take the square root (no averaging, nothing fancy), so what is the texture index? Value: 1.70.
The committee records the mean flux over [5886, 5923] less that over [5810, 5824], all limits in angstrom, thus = -0.4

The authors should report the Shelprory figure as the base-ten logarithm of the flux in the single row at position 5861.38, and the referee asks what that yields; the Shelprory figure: 0.481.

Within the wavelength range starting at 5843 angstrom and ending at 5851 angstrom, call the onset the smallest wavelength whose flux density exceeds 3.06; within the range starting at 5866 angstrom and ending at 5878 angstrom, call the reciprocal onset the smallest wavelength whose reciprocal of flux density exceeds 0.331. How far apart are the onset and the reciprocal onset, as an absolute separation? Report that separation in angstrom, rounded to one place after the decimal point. 31.0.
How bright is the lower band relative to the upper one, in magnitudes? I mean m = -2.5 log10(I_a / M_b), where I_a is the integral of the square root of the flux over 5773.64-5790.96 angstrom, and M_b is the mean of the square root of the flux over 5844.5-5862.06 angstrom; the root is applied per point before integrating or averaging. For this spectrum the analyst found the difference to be -3.079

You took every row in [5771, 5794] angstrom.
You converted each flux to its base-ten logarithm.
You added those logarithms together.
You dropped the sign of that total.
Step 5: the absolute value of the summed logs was 7.9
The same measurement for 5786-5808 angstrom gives 7.9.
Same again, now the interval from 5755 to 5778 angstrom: 8.3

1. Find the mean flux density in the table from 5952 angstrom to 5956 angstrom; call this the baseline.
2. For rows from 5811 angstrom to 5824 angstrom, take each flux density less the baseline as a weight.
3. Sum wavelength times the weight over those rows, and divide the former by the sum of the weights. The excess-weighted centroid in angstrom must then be 5819.3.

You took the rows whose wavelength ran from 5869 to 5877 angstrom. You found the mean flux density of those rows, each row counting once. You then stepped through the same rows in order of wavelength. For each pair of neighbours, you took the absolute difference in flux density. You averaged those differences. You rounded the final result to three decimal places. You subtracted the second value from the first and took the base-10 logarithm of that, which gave 0.483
